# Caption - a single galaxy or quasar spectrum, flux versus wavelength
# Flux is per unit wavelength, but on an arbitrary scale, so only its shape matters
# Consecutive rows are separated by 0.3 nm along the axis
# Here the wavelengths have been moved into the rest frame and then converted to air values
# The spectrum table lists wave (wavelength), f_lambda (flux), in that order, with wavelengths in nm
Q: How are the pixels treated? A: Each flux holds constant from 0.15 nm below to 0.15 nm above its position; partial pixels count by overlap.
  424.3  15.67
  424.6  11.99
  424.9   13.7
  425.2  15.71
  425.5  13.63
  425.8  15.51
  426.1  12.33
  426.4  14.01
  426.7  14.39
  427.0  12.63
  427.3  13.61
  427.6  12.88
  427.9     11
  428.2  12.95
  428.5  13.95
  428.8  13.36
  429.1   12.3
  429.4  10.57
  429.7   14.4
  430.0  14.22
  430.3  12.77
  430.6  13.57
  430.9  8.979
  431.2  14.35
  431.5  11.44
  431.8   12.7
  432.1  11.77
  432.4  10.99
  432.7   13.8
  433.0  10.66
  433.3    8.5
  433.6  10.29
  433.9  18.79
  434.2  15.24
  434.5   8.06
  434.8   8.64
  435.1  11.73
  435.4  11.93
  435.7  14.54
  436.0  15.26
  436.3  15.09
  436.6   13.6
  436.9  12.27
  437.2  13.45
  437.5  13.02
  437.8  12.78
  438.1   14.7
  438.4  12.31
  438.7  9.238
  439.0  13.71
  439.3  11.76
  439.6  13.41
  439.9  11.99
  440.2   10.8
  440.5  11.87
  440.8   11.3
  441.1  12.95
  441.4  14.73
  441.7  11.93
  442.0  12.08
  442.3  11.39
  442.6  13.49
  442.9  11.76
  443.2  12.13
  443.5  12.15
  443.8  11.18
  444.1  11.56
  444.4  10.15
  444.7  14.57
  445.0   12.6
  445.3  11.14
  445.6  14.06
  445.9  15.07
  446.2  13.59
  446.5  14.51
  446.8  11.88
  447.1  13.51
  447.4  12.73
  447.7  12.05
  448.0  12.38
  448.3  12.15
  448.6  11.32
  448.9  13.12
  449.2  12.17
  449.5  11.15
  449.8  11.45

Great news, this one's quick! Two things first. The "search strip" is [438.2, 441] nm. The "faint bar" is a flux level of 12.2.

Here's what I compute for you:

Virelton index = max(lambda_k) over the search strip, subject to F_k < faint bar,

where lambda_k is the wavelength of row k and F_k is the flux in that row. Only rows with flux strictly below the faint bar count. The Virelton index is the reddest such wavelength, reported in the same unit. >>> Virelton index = 440.8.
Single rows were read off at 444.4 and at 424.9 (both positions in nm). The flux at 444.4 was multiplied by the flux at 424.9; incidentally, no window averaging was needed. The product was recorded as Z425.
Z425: 139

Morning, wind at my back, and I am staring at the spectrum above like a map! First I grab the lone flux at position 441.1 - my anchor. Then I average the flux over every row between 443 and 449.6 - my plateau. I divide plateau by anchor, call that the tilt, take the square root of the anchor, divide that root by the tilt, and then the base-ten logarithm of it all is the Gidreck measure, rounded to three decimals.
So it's 0.571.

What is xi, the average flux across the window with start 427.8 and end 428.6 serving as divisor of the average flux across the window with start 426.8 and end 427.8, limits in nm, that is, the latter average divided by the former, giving 1.03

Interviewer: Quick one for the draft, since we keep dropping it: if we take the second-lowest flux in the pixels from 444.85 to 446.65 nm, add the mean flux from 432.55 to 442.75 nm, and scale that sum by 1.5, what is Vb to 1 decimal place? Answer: 37.7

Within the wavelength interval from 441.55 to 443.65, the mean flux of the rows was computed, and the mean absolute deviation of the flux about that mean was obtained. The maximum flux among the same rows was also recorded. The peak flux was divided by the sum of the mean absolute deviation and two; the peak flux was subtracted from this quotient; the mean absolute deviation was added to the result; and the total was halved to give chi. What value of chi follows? -3.73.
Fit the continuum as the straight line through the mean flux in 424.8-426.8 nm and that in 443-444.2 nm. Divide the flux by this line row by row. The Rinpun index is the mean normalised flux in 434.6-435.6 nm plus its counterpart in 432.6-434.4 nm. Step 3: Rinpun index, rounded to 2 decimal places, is 1.81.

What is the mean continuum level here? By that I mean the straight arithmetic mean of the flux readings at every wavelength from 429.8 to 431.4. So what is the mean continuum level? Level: 12.8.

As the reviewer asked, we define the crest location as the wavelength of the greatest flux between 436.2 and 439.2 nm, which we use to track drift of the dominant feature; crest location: 436.3 nm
